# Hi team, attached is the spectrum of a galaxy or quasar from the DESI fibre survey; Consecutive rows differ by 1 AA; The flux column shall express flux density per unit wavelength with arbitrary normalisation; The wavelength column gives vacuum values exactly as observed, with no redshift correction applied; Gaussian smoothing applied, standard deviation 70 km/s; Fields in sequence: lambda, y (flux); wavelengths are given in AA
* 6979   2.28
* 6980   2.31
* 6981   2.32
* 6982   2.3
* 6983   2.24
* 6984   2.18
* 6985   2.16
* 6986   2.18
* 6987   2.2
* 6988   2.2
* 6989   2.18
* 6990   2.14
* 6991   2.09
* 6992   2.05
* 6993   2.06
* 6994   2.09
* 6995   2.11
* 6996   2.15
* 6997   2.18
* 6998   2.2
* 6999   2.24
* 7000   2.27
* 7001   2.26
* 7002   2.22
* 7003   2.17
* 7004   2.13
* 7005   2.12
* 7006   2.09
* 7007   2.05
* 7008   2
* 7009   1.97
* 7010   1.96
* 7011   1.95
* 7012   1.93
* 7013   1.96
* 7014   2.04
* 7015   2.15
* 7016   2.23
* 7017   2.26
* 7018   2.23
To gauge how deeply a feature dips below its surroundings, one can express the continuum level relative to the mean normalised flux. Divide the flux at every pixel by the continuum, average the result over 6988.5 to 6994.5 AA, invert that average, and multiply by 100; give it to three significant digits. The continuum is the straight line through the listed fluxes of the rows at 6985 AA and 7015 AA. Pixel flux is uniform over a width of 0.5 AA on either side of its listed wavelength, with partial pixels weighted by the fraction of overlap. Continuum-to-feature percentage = 103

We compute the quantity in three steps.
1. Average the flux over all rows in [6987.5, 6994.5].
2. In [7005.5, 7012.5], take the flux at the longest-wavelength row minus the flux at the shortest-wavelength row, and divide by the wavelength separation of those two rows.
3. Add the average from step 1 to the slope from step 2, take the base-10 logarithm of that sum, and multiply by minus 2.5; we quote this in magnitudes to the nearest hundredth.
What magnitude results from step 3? -0.80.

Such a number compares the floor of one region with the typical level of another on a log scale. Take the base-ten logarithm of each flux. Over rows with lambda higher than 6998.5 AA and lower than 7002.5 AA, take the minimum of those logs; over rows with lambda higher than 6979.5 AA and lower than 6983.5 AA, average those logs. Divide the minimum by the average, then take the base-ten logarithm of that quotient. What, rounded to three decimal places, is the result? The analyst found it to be -0.017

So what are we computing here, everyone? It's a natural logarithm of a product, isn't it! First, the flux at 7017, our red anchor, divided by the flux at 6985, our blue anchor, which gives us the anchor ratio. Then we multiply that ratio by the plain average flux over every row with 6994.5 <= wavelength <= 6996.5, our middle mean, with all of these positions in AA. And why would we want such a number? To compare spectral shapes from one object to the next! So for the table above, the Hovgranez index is 0.80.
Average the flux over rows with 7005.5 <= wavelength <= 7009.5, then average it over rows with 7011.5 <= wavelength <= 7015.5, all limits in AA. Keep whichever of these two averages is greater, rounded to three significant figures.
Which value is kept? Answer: 2.03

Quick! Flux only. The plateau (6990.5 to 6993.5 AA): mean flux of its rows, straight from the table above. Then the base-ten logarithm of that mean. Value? 0.315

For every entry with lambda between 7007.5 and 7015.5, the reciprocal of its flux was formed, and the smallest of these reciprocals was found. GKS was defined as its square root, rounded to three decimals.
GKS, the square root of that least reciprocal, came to 0.682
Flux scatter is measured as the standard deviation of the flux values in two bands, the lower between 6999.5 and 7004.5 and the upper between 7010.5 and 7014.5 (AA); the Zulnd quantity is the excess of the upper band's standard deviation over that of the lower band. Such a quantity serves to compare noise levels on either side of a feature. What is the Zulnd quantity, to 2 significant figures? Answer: -0.011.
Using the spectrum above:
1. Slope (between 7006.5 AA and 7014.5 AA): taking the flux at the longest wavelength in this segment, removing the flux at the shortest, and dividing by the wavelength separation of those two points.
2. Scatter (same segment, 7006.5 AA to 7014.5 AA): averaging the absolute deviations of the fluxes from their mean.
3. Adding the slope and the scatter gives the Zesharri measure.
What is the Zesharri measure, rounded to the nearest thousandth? 0.034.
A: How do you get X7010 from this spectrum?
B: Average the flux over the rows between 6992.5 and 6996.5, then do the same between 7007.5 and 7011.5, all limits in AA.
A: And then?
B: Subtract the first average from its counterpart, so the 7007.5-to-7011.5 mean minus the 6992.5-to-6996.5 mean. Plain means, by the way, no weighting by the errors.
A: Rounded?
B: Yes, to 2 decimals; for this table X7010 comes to -0.13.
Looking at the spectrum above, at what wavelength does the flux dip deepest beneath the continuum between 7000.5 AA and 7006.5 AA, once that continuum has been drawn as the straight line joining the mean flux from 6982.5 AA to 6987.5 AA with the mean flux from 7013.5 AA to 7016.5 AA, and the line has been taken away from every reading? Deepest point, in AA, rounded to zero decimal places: 7006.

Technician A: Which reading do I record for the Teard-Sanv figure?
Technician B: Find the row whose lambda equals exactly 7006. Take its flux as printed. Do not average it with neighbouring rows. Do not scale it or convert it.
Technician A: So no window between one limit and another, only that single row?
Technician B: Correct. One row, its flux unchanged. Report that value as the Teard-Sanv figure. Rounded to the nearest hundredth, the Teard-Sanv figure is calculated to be 2.09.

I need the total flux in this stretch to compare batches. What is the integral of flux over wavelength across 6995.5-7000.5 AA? 11.04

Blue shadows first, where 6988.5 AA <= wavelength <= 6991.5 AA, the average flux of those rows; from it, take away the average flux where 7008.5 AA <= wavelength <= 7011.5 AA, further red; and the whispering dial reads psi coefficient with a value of 0.18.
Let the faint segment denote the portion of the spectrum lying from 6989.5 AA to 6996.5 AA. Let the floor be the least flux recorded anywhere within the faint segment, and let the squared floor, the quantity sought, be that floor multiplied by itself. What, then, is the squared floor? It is 4.2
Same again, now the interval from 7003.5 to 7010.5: 3.8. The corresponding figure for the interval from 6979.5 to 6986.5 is 4.7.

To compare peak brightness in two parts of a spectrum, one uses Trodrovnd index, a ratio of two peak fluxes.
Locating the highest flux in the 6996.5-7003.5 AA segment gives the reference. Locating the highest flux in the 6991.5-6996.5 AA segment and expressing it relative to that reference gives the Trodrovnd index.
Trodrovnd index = 0.95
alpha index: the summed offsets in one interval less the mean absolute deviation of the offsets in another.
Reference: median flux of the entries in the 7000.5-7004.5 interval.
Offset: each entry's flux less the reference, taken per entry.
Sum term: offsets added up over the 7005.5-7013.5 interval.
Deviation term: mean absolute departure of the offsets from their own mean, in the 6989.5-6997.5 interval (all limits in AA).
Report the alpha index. -1.7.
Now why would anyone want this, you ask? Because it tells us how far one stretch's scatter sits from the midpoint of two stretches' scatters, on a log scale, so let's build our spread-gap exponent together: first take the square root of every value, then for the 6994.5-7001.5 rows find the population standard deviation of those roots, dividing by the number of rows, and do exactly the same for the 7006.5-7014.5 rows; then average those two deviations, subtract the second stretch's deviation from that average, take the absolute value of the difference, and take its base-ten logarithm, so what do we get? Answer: -2.7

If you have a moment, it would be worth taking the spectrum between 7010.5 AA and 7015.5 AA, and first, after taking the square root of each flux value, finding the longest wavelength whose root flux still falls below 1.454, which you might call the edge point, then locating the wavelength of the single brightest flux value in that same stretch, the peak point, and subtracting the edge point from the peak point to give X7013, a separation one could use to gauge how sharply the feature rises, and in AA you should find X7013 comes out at 1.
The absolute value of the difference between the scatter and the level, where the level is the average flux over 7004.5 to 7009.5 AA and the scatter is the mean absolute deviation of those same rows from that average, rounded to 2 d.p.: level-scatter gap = 2.00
